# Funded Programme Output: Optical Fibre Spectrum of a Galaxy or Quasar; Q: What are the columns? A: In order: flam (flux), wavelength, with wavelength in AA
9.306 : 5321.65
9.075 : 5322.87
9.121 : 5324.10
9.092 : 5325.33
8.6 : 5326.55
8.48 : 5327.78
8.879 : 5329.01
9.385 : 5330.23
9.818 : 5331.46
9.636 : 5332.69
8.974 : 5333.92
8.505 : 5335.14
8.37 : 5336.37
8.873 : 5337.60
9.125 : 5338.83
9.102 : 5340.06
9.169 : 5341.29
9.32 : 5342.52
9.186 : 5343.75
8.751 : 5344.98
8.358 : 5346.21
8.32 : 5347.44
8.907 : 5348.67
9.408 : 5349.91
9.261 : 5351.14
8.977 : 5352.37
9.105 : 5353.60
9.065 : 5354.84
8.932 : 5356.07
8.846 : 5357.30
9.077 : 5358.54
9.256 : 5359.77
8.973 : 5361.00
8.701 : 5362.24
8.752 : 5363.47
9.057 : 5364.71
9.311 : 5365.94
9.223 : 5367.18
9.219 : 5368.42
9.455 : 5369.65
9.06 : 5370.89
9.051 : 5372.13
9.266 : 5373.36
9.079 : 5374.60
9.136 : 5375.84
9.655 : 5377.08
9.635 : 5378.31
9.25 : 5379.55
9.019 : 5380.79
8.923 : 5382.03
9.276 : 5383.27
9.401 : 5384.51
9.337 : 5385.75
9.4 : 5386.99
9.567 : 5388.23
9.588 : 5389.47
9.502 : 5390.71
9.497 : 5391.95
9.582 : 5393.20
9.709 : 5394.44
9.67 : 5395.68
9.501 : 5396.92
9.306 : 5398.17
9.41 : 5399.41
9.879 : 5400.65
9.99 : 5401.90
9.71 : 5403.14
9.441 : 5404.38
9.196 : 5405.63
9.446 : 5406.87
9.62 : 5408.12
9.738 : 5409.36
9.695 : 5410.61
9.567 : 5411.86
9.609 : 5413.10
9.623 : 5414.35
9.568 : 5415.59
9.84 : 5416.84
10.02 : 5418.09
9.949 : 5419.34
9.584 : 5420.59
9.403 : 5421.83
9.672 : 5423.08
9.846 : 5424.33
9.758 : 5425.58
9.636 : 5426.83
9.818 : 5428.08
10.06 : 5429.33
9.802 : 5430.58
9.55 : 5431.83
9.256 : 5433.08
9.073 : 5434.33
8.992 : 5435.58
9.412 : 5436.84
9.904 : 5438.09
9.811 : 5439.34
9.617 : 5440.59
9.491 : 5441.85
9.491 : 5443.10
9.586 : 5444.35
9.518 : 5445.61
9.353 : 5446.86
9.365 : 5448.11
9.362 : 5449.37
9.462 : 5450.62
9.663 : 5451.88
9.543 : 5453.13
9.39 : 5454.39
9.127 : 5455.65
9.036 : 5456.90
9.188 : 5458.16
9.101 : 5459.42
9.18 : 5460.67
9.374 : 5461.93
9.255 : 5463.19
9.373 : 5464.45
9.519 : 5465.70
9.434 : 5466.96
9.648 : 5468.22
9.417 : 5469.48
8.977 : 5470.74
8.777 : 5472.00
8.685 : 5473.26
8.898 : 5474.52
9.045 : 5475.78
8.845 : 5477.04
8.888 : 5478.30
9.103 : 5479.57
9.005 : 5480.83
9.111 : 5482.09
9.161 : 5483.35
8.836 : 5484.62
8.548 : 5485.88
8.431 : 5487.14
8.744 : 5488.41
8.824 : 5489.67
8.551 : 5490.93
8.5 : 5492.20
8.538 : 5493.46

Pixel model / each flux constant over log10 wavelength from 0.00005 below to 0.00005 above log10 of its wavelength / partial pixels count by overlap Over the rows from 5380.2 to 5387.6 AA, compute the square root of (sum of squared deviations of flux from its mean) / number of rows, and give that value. 0.19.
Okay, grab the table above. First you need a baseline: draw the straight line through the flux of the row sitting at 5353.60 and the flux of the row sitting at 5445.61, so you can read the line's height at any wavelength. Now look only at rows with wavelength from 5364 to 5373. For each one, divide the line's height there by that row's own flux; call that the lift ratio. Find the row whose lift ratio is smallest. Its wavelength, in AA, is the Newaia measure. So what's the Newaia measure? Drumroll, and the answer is 5369.65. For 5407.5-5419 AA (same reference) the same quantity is 5418.09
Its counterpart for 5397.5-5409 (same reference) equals 5401.90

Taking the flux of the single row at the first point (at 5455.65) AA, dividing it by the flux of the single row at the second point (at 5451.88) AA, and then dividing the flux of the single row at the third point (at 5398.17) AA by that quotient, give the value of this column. 9.9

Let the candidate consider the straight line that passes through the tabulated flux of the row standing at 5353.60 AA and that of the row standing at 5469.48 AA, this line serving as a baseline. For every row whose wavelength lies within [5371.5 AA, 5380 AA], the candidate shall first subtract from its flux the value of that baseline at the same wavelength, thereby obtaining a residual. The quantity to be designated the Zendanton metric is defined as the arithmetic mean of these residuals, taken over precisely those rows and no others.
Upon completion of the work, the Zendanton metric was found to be 0.13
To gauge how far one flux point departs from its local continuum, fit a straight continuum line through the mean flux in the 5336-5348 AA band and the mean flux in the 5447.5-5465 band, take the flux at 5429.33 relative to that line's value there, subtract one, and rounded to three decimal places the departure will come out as 0.093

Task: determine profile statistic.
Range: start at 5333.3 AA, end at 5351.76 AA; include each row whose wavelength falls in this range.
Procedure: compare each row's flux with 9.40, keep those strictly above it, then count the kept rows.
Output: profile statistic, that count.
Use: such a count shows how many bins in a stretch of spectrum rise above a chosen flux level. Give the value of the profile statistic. 1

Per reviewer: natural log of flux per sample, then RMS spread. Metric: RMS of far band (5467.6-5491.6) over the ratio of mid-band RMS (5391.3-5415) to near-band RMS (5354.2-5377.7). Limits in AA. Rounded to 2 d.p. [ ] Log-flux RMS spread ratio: 2.14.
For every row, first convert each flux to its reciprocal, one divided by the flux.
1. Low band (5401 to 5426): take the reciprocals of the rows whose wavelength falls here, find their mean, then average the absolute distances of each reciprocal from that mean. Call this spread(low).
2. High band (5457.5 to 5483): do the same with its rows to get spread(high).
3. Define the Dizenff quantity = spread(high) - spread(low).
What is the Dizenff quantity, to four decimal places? 0.0008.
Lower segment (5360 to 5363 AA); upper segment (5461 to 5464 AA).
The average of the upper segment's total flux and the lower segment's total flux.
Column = 18.2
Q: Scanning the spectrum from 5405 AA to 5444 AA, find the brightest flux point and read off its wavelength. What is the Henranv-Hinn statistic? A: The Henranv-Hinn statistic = 5429.33 AA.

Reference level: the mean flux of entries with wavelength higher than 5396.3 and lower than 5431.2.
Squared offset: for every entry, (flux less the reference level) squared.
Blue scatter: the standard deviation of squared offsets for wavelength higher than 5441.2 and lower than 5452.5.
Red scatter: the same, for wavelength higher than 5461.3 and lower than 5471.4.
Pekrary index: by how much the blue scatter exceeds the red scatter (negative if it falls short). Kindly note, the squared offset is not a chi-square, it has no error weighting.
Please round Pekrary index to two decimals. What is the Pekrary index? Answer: -0.11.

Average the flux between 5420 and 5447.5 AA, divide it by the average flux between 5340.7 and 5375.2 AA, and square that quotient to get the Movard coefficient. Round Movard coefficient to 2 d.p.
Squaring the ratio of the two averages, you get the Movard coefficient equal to 1.12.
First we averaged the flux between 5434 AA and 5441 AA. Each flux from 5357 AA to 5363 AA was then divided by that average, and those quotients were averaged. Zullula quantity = 0.95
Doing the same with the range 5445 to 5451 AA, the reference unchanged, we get 0.99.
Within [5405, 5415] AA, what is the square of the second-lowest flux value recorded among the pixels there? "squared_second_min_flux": 89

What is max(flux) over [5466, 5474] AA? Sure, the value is 9.648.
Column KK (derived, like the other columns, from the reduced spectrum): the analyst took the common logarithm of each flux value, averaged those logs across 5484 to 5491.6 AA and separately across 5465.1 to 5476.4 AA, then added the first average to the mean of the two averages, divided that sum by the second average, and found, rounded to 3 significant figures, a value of 1.96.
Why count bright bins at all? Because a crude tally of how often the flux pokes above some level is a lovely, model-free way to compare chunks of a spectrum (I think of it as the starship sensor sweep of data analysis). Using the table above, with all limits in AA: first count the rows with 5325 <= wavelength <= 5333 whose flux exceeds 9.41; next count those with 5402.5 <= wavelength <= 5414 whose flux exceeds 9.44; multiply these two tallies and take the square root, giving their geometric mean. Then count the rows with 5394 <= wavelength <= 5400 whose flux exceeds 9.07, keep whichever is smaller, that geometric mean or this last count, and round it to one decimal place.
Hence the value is 4.0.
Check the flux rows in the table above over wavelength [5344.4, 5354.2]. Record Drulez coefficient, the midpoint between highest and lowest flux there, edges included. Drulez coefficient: 8.86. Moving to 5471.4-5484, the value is 8.92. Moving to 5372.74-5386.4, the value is 9.29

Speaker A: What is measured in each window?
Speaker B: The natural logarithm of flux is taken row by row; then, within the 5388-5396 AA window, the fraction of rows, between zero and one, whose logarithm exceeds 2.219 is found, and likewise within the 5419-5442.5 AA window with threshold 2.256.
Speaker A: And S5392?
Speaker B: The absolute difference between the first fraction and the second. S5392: 0.32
